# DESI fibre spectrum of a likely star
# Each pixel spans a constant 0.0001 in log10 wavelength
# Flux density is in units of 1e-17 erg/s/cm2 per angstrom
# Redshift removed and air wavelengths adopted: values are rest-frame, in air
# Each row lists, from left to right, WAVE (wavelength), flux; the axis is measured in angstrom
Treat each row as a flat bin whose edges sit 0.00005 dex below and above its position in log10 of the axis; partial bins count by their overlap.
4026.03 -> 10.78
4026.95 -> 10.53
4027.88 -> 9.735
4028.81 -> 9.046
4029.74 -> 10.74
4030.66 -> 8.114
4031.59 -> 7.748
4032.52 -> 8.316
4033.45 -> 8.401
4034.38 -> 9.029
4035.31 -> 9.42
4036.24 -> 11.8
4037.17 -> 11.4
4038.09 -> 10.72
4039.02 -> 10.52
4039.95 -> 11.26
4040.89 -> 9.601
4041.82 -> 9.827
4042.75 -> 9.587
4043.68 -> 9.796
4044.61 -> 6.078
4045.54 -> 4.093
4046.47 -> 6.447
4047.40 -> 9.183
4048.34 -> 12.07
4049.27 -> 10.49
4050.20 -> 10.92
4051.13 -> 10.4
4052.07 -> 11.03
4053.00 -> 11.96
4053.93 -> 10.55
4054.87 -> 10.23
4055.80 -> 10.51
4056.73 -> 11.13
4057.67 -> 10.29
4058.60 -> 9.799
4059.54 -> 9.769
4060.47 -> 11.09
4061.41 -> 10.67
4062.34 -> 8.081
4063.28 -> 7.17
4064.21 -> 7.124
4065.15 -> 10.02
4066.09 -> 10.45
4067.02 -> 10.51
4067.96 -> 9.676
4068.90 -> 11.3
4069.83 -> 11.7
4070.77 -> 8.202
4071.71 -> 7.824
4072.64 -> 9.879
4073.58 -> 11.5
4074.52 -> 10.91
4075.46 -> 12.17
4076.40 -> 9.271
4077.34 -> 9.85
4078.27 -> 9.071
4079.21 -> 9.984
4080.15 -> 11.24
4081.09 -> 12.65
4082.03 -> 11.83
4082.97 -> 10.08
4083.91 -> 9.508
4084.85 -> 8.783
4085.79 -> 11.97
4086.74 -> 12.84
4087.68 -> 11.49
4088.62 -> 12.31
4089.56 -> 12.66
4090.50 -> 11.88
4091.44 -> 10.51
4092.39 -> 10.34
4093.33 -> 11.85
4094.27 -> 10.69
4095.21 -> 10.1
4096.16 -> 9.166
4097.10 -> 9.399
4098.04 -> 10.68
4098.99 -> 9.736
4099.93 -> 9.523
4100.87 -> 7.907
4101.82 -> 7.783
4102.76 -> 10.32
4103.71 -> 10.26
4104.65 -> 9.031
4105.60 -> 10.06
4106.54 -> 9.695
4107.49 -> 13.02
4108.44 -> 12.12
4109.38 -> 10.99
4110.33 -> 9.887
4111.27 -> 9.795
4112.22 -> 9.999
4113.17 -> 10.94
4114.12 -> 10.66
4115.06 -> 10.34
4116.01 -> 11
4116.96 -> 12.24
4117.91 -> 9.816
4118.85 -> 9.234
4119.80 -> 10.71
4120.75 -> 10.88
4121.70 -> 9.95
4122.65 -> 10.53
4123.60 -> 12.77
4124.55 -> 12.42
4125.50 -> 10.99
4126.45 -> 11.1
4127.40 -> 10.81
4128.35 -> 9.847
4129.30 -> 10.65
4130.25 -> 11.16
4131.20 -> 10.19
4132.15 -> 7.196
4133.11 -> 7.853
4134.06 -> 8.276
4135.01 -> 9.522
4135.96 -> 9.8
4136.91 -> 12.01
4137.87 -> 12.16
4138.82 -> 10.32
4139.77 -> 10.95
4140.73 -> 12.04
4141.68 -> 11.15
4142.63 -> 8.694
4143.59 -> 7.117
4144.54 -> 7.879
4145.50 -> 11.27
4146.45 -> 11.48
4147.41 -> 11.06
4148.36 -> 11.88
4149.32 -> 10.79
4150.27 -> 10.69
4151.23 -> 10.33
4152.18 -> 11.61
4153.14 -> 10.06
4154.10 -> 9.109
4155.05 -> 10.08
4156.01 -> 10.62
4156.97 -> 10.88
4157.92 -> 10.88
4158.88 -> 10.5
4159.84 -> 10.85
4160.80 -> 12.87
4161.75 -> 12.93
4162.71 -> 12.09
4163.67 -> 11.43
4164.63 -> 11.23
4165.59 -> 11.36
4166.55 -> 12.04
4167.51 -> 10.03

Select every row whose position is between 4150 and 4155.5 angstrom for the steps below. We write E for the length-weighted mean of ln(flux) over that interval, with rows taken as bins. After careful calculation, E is 2.33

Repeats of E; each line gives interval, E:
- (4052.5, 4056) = 2.38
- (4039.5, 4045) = 2.22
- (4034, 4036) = 2.25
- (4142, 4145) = 2.08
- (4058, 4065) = 2.20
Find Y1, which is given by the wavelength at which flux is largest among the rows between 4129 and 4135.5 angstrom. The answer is 4130.25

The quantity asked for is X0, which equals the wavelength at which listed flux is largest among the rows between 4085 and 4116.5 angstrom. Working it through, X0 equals 4107.49 angstrom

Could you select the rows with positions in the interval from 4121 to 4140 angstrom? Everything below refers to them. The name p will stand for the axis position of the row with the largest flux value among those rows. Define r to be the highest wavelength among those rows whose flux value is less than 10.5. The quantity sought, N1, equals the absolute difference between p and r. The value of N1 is 15.2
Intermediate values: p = 4123.60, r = 4138.82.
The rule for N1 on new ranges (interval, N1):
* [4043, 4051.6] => 2.8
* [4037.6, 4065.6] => 16.8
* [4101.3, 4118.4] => 10.4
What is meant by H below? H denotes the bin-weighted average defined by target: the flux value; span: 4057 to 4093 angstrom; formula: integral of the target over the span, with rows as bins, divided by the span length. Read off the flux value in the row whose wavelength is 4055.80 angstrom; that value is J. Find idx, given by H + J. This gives 20.9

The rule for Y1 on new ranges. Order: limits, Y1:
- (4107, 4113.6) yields 4107.49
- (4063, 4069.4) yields 4068.90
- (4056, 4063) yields 4056.73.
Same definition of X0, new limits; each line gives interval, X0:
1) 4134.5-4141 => 4137.87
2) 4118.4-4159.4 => 4123.60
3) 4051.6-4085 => 4081.09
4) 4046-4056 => 4048.34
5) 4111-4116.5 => 4116.01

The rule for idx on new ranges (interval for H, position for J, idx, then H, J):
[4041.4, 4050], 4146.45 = 20.2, 8.7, 11.48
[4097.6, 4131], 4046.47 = 16.9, 10.5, 6.447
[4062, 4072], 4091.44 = 19.8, 9.3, 10.51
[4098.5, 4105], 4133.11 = 17.1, 9.2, 7.853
